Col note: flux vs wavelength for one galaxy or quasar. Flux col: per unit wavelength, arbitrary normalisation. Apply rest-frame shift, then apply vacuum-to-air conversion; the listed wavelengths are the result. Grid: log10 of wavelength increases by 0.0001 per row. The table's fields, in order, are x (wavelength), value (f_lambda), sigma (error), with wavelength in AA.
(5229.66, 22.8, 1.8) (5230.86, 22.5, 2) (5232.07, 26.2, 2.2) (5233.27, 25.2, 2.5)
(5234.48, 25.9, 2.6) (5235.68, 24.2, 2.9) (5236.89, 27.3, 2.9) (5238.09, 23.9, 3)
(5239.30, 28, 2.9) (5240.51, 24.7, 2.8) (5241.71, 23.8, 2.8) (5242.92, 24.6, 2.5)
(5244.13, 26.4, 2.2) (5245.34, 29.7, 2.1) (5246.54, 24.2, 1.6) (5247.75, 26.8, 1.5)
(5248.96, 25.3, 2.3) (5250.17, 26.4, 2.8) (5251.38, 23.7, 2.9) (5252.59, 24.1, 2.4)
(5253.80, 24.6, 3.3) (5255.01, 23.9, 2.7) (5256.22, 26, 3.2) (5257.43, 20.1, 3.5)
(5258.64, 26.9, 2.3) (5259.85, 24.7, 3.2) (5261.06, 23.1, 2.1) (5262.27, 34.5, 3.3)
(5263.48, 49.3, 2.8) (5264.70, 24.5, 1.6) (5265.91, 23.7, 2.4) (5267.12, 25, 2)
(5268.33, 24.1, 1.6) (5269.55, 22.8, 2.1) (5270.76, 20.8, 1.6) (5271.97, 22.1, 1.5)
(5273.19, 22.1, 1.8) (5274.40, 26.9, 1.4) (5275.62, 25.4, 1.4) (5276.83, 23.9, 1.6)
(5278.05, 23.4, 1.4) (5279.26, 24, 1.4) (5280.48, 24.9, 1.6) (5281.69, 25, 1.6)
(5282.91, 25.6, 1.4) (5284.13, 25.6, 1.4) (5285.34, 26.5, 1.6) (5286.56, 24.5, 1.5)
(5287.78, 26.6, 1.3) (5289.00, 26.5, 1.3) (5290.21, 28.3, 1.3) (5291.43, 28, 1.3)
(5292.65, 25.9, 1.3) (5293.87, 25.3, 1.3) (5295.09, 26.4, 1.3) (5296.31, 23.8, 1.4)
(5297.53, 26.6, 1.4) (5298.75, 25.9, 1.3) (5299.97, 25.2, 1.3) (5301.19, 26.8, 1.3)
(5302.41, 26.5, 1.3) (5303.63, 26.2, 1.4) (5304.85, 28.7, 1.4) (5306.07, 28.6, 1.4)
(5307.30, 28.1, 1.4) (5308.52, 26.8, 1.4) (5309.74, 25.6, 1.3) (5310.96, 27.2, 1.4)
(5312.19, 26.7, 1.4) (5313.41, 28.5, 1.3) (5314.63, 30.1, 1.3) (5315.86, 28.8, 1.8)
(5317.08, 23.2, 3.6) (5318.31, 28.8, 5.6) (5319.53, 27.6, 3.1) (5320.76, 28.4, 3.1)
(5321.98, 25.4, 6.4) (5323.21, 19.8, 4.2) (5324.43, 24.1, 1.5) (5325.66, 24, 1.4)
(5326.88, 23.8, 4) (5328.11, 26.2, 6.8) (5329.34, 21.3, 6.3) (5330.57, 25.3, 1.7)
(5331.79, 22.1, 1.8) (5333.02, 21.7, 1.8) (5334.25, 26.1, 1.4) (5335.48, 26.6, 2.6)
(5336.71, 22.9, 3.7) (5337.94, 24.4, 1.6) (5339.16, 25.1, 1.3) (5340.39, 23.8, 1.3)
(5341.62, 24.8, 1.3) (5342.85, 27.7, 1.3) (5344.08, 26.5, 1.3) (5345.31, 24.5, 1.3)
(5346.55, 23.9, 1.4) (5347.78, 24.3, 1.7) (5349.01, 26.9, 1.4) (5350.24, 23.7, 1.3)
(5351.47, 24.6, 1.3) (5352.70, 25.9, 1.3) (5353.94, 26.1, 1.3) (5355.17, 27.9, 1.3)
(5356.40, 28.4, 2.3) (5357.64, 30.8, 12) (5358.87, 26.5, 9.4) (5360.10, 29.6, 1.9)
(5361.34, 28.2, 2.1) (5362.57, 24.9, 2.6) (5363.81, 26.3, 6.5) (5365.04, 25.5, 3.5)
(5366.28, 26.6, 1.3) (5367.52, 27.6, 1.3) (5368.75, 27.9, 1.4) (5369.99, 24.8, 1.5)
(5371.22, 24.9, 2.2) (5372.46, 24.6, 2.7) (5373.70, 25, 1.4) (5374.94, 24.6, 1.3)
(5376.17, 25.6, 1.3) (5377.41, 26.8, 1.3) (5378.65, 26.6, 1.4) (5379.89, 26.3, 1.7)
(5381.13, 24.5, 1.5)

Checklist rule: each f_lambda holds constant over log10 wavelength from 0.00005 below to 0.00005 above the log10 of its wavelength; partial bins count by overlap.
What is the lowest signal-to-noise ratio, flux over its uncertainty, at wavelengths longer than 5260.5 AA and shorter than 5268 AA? 10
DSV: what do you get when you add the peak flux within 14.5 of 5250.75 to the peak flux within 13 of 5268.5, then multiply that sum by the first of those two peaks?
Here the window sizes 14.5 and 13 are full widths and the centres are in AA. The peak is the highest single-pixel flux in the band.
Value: 2346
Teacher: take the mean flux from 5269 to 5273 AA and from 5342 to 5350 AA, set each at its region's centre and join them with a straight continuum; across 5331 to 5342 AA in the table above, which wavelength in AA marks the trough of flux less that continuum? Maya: 5333.02 AA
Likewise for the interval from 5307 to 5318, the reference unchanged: 5317.08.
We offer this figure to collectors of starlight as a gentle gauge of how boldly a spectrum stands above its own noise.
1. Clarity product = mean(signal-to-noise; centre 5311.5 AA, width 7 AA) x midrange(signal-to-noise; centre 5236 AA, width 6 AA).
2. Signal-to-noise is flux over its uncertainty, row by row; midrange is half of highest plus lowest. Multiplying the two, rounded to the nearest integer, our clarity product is 184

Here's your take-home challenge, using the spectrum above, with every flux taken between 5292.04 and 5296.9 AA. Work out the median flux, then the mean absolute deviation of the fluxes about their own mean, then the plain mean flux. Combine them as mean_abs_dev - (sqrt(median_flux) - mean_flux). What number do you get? 21.1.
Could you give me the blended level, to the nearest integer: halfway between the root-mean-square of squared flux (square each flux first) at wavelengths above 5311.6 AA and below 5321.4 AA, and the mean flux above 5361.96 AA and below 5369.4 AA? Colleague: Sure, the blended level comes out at 404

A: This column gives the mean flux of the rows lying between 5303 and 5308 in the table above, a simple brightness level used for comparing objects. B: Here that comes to 27.9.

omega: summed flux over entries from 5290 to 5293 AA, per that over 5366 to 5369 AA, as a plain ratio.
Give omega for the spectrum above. 1.00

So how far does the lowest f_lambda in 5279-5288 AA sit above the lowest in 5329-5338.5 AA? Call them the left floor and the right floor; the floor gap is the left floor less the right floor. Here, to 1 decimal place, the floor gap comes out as 2.7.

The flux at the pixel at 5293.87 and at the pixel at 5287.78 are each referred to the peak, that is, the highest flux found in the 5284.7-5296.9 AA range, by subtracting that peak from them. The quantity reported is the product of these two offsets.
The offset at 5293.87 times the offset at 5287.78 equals 5.1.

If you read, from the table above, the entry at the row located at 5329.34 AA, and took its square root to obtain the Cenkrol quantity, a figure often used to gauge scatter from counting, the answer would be 4.6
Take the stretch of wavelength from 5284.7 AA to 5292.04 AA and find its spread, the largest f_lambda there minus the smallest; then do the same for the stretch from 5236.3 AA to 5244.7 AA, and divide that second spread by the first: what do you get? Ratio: 1.1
